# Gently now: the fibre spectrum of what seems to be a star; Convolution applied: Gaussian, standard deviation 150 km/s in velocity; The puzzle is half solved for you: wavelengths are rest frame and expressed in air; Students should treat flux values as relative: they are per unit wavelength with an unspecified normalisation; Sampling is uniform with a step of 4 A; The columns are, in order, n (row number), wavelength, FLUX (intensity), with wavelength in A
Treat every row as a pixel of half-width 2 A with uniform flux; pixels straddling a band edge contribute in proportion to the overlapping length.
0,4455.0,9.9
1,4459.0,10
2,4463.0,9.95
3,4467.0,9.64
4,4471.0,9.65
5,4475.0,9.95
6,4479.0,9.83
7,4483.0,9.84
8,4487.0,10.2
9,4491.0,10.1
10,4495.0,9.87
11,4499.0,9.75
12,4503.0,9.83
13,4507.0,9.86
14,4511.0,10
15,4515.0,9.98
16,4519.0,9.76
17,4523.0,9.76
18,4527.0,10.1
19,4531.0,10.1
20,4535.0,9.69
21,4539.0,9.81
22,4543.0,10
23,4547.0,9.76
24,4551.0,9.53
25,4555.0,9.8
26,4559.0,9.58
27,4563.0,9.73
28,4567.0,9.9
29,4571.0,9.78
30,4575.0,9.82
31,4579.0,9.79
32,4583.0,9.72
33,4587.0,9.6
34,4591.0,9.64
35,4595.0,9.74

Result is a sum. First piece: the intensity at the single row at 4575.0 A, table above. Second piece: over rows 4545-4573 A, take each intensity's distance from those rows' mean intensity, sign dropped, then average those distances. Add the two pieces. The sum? 9.92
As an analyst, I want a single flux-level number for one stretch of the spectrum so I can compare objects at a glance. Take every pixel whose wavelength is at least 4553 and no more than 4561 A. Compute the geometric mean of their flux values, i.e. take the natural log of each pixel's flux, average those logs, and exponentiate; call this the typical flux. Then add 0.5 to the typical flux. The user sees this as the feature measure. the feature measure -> 10.2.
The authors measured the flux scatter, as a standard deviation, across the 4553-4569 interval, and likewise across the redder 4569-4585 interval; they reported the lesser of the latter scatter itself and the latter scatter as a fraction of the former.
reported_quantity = 0.04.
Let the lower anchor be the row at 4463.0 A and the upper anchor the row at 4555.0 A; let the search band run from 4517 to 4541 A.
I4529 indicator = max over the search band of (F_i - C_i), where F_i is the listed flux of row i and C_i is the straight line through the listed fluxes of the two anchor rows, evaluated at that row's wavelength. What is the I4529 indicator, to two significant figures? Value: 0.26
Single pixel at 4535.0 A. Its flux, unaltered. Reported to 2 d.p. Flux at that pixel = 9.69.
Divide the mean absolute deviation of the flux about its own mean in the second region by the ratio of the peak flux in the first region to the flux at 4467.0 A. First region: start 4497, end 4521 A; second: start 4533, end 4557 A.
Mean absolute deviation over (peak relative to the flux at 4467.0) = 0.101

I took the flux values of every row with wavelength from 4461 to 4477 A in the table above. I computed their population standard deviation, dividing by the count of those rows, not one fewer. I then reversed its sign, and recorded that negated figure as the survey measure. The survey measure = -0.153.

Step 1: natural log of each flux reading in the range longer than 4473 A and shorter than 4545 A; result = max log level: 2.322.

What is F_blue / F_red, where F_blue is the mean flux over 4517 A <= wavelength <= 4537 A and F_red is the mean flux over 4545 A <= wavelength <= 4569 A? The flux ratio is 1.02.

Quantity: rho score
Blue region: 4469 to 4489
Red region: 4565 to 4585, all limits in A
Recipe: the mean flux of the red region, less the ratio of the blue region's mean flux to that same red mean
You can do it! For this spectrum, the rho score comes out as 8.79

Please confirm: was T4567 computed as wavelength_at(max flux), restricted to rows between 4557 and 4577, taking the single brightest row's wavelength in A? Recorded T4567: 4567.0 A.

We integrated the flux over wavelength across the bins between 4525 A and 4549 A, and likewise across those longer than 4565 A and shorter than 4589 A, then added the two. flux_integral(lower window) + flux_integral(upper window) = 472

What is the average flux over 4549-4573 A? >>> 9.72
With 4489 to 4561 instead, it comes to 9.85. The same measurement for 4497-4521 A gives 9.86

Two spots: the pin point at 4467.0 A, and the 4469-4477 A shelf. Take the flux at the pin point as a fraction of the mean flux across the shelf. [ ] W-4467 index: 0.984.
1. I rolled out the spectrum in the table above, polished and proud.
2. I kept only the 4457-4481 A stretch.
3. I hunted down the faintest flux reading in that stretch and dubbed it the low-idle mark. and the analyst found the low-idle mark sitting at 9.64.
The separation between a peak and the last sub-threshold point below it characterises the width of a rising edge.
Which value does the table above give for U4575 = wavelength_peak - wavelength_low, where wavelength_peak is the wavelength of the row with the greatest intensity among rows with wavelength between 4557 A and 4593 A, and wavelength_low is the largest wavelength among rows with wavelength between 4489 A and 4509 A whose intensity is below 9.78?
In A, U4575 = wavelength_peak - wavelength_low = 68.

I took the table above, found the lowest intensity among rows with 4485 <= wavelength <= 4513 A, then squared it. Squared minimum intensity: 95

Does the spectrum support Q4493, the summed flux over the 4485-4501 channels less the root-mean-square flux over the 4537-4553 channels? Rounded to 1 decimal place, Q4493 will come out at 30.1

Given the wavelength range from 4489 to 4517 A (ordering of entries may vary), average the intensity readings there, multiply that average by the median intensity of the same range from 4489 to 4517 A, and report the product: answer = 97.8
